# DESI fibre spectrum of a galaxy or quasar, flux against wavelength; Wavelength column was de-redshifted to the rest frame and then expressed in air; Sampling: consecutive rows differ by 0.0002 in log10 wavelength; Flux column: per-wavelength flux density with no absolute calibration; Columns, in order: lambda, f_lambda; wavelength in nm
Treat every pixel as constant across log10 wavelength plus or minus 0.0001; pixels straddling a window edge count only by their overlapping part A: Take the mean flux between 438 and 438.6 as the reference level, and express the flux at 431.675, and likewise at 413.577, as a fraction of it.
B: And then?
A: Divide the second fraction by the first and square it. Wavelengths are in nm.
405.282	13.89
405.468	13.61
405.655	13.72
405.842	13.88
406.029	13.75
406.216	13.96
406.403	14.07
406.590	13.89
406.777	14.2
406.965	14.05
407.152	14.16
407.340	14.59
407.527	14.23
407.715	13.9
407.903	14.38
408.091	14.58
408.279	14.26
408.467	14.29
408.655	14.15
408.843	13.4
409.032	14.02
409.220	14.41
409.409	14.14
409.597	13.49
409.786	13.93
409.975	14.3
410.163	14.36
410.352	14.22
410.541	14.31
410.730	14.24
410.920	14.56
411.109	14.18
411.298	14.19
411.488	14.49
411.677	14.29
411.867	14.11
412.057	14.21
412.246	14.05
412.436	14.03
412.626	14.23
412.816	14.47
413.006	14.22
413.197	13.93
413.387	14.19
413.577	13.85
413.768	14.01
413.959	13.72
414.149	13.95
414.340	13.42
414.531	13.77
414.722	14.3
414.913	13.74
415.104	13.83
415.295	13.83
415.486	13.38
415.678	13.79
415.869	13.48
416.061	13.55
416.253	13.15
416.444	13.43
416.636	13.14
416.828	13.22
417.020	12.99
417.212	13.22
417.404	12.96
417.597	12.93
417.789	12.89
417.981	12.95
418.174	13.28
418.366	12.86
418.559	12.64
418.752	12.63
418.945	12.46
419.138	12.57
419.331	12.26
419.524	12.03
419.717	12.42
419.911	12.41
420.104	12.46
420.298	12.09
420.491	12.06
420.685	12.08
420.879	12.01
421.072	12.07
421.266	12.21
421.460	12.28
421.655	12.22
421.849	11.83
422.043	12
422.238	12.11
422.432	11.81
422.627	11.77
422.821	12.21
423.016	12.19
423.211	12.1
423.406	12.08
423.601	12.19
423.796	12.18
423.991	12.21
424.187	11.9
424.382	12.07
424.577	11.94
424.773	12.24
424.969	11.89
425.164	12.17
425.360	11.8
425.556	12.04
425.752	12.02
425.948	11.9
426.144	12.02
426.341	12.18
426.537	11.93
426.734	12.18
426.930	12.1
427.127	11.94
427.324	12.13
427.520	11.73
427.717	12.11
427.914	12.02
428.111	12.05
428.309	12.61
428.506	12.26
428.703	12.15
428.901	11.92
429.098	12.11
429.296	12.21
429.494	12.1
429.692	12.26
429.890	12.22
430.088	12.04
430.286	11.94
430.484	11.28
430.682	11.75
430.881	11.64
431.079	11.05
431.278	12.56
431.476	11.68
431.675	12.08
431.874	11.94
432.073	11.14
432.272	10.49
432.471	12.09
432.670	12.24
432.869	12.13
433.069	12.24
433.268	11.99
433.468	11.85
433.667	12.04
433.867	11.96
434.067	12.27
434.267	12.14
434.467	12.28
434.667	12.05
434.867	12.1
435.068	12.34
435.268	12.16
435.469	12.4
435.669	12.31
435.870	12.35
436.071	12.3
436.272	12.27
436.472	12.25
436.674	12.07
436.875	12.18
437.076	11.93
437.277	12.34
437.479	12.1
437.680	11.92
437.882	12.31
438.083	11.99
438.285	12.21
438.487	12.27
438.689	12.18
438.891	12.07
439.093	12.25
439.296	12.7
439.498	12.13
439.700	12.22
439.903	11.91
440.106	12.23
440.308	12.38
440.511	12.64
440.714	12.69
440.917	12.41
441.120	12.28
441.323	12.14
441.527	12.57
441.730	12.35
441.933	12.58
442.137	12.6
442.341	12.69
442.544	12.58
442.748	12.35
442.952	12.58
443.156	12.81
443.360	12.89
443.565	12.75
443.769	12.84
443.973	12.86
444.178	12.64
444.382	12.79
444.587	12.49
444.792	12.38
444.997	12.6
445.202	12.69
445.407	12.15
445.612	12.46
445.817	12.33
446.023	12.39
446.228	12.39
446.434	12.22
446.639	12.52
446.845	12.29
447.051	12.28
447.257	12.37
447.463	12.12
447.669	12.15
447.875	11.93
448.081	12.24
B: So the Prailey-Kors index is 1.31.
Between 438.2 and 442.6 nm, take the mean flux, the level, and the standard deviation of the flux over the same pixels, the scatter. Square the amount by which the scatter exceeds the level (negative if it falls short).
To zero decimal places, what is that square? 147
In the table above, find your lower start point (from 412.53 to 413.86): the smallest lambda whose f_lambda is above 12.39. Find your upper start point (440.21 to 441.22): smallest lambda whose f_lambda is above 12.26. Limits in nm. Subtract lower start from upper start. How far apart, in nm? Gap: 27.68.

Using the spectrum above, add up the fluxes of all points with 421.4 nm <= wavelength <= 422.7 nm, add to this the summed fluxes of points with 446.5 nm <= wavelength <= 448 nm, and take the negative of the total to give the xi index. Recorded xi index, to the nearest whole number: -170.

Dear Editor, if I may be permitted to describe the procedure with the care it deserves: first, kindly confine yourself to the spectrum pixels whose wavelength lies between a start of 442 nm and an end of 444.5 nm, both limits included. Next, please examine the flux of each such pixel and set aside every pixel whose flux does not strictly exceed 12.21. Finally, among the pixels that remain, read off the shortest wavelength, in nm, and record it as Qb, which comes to 442.137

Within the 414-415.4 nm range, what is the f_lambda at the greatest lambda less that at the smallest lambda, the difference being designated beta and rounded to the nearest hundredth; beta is -0.12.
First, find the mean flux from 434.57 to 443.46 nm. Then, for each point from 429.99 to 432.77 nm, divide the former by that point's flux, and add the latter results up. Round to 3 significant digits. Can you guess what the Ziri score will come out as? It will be 14.8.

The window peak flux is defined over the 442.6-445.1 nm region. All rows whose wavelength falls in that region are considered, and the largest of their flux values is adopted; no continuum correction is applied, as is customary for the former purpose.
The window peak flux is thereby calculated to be 12.89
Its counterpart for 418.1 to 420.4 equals 13.28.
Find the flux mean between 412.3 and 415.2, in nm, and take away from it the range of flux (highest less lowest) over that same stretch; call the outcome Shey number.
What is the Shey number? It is 12.9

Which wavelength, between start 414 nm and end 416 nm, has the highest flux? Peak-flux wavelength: 414.722 nm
